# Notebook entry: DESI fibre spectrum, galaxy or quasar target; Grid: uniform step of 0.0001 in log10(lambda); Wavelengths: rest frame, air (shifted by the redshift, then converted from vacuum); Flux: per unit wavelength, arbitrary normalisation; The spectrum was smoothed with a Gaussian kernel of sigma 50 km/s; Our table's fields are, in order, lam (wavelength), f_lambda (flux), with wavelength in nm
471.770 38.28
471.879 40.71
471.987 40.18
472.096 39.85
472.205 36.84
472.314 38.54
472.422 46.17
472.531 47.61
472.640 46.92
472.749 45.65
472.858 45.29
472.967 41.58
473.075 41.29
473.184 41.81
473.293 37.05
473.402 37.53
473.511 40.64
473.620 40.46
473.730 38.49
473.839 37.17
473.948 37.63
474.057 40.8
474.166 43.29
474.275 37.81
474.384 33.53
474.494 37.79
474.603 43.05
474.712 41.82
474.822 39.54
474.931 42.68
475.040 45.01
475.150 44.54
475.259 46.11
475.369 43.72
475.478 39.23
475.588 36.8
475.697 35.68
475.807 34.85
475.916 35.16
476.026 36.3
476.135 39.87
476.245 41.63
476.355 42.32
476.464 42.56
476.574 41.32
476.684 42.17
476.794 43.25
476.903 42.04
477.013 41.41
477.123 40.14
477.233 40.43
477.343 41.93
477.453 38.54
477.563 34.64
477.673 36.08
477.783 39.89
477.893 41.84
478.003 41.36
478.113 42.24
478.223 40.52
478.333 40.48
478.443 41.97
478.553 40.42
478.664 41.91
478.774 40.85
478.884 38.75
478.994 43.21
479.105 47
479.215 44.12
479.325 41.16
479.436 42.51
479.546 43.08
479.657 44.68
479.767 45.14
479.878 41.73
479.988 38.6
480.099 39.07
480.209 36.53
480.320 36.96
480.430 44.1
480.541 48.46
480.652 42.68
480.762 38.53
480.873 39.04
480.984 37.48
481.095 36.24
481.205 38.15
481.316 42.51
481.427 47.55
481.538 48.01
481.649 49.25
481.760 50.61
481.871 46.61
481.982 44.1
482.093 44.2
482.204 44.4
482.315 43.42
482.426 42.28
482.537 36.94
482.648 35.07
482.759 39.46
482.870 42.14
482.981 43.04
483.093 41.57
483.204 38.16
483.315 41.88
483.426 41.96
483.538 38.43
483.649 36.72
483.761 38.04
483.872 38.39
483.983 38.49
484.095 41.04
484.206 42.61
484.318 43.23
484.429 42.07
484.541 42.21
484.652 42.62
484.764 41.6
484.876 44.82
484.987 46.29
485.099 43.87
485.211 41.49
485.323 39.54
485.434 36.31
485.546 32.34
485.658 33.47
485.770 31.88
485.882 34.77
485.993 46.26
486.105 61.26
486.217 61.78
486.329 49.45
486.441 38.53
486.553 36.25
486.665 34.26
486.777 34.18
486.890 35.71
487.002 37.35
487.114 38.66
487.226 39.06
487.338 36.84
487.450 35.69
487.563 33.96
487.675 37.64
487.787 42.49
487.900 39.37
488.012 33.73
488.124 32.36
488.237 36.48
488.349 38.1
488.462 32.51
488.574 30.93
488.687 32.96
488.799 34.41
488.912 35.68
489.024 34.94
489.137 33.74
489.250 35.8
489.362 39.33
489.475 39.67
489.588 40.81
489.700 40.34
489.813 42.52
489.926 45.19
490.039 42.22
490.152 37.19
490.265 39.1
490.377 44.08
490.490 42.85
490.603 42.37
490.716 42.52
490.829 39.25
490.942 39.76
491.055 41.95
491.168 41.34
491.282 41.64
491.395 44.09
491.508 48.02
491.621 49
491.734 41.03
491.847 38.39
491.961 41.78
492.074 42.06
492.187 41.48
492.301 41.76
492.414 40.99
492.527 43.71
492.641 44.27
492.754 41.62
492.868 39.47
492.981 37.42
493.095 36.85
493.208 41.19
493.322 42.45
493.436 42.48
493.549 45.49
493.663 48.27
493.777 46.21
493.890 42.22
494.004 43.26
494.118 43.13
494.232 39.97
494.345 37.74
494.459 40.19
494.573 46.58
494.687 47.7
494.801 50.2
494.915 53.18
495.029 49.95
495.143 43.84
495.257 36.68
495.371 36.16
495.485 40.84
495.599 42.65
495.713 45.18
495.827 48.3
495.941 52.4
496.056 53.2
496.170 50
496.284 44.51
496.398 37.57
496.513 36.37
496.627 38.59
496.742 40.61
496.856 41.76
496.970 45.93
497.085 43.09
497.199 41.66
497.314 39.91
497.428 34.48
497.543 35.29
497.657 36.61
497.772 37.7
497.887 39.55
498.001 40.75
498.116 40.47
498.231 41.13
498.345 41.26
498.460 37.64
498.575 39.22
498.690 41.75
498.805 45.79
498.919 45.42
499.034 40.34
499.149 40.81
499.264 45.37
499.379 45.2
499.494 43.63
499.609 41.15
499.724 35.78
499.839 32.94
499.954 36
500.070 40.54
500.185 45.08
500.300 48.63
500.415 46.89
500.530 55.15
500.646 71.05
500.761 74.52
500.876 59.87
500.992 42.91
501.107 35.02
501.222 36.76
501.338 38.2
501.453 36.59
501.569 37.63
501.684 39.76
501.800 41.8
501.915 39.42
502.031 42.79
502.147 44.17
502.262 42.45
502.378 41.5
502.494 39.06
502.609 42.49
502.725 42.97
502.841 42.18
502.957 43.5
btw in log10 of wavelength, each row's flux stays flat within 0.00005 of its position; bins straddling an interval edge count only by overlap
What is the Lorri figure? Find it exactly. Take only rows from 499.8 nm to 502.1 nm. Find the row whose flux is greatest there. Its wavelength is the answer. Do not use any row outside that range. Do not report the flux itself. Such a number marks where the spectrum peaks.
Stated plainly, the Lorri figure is 500.761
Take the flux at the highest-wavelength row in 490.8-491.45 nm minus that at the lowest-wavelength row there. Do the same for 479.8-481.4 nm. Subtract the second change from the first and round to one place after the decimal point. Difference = 4.1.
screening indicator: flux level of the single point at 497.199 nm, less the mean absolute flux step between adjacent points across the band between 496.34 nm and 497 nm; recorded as 40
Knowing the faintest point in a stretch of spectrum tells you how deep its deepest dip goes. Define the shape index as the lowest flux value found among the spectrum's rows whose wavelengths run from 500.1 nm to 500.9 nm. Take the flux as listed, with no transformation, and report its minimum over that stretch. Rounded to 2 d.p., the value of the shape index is 45.08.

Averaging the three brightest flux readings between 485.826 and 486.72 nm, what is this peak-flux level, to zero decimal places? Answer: 57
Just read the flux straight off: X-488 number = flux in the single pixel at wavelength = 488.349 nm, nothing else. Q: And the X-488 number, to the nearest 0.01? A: 38.10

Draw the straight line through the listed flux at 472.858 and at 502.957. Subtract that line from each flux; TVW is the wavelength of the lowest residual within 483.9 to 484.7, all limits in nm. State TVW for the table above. 483.983 nm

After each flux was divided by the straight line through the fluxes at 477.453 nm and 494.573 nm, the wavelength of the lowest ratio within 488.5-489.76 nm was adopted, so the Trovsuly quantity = 488.574 nm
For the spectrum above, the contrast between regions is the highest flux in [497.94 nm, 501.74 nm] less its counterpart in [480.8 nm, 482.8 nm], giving 24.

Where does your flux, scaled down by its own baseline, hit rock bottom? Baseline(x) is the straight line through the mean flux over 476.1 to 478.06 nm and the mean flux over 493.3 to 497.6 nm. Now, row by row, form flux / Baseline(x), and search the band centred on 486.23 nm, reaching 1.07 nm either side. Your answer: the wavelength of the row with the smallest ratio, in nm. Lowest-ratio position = 485.770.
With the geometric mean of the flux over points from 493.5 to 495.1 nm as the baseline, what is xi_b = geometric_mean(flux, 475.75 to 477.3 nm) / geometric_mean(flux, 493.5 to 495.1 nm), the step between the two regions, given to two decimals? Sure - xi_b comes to 0.89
